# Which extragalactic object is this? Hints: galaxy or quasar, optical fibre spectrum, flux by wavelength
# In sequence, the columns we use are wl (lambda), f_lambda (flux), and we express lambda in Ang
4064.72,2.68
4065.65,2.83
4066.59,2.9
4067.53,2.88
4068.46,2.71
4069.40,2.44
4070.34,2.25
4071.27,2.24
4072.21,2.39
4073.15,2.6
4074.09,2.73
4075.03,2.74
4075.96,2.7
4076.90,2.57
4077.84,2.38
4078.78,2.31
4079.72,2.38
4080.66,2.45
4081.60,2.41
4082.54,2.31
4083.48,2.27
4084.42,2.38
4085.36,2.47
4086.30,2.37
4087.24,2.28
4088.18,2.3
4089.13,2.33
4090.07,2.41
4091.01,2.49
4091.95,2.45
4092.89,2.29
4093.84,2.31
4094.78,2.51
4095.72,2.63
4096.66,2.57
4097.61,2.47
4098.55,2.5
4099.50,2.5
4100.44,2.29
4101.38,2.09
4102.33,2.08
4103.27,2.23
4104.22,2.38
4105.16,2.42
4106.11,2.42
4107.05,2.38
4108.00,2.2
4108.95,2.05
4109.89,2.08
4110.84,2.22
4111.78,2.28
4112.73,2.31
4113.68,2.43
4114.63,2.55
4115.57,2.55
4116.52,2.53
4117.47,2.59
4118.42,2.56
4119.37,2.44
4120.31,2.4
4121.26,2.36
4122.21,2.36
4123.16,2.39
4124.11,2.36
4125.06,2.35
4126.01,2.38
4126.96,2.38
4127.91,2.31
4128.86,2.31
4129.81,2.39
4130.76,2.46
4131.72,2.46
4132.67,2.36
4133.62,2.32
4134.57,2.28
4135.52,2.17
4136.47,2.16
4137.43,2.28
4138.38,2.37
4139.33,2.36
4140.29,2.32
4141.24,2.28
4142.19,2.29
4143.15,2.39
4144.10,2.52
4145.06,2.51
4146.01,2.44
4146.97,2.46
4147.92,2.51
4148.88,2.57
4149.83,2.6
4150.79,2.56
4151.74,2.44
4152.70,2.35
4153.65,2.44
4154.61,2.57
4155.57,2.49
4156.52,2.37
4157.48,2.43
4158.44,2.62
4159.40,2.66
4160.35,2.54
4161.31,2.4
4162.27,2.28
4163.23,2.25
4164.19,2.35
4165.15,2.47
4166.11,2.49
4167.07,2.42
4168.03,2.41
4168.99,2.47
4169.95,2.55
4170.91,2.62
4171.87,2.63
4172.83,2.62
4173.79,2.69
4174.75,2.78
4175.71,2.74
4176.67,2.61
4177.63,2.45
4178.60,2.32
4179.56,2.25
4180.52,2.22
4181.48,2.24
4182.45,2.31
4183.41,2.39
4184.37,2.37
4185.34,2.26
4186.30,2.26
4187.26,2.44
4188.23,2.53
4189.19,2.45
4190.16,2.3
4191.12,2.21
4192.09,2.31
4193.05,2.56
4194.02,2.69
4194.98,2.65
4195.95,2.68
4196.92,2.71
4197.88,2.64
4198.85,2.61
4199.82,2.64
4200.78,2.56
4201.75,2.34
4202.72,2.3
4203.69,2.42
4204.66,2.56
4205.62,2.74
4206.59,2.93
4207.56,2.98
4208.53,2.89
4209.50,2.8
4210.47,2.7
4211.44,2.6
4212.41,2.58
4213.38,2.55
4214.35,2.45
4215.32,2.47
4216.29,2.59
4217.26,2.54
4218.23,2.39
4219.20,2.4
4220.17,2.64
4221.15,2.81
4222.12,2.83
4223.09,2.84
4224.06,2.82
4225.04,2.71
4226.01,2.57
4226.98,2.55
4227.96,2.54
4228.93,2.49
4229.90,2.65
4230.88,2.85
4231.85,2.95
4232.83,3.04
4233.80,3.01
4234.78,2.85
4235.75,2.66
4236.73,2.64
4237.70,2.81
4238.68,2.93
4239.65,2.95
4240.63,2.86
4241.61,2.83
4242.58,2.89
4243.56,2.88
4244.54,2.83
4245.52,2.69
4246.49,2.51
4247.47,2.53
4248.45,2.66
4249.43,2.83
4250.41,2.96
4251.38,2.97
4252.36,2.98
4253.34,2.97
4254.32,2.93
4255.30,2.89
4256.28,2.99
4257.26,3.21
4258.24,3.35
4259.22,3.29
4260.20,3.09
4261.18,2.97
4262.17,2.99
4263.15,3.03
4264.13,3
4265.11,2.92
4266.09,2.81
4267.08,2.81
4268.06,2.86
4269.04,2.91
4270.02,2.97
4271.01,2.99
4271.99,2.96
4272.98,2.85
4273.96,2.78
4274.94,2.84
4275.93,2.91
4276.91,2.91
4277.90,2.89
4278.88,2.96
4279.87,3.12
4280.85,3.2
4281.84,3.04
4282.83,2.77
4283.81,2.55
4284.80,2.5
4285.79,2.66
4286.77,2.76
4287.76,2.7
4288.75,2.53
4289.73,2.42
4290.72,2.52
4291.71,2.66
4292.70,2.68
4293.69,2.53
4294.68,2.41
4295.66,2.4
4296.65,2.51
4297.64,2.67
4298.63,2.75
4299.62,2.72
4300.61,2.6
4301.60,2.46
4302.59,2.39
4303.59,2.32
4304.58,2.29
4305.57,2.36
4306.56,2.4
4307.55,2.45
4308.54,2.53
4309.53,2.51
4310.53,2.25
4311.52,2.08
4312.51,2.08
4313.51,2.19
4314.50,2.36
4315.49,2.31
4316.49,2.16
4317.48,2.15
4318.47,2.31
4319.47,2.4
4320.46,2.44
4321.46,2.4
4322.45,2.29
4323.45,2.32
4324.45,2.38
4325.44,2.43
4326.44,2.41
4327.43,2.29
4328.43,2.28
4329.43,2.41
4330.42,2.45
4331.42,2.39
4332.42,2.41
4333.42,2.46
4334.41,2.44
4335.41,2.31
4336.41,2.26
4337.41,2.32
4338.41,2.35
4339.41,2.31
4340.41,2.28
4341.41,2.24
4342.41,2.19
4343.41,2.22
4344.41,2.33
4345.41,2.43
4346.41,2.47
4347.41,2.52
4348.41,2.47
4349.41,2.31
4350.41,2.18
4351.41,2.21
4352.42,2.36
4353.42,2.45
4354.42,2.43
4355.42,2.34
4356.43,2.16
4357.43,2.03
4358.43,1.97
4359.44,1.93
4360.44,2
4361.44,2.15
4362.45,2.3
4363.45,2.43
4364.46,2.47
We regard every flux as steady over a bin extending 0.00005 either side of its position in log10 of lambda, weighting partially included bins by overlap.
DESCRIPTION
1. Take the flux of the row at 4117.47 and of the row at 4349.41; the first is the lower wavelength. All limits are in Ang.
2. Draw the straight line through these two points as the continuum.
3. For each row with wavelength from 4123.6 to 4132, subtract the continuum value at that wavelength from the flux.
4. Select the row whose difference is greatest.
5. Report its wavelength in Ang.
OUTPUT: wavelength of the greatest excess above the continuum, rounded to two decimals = 4131.72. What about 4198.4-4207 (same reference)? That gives 4206.59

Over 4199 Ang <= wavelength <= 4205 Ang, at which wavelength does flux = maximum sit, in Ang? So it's 4199.82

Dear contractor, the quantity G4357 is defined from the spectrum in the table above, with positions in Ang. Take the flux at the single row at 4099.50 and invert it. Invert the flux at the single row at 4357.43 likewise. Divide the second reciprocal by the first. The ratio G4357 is 1.23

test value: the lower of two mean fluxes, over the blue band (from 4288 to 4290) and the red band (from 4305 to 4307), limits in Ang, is 2.38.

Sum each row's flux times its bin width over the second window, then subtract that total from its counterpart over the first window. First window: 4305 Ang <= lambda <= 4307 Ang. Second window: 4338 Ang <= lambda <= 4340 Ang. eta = 0.1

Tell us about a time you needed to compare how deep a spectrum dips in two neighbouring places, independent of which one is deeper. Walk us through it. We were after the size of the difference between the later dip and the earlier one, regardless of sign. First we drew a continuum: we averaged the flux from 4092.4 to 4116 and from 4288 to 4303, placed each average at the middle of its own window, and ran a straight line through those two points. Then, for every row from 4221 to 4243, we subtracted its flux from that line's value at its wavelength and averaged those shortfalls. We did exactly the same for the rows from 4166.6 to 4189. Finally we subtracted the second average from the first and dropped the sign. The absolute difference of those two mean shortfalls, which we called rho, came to 0.27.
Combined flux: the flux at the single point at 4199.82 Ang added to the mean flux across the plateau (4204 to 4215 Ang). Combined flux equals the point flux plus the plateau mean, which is 5.3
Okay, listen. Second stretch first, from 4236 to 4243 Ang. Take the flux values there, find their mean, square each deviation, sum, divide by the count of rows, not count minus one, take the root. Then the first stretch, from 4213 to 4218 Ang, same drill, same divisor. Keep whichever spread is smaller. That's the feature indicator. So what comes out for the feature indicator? 0.052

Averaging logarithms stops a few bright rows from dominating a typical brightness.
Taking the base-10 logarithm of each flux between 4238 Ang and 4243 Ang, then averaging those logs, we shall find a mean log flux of 0.461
